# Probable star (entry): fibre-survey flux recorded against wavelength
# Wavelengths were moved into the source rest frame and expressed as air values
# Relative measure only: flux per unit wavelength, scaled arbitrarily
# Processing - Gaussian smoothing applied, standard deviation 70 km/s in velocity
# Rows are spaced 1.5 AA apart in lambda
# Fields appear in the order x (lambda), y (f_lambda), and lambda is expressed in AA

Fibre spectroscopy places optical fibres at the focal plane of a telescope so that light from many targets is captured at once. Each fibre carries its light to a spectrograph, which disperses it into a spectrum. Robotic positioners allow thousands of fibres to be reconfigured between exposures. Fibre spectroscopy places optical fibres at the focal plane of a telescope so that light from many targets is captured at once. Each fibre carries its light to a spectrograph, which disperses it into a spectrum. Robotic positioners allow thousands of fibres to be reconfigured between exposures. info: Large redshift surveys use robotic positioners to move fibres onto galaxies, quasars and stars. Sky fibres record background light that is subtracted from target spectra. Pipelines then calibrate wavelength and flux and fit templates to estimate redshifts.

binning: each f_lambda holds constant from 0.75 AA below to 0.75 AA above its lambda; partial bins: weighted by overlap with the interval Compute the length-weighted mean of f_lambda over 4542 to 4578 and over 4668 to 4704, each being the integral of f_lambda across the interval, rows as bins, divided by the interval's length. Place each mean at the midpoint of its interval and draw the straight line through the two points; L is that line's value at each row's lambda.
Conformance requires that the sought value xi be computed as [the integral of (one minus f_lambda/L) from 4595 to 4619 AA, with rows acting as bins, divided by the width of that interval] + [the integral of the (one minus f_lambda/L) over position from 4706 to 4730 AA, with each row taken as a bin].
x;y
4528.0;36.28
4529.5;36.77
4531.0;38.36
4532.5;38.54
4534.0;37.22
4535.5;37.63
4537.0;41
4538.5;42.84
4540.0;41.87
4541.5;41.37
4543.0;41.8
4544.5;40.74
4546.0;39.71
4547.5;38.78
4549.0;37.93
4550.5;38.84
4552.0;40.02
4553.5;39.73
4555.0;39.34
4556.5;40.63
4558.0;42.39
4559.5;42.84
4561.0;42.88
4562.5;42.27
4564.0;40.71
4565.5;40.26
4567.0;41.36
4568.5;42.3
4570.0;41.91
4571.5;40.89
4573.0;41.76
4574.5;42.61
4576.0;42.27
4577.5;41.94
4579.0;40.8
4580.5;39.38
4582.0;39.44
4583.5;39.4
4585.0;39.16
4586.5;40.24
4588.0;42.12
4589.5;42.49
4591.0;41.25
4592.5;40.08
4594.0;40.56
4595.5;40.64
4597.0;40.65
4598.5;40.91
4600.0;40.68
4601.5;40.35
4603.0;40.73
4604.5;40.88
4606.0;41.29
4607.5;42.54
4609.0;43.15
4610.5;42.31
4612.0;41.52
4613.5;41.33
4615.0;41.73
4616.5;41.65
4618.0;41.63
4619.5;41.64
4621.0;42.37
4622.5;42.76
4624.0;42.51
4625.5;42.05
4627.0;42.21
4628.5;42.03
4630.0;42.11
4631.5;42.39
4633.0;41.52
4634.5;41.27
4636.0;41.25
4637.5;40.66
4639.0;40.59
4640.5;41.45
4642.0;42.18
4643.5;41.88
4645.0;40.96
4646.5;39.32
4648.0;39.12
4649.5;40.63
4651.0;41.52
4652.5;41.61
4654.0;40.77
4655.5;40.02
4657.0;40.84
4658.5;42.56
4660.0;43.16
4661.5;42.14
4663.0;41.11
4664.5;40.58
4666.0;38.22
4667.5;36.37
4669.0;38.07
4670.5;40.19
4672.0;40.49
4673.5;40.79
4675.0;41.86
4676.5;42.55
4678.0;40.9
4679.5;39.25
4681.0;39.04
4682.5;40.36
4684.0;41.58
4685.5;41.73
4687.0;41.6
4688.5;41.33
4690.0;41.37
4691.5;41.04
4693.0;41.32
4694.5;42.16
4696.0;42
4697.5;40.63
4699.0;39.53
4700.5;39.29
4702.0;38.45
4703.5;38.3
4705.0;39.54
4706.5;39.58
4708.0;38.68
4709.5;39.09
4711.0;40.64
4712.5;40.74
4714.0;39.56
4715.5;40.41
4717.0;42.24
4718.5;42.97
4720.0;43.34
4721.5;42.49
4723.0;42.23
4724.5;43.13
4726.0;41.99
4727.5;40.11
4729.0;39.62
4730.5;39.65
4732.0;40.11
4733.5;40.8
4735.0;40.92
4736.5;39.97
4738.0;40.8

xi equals -0.4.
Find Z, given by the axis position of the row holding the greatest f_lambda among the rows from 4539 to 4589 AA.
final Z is 4561.0 AA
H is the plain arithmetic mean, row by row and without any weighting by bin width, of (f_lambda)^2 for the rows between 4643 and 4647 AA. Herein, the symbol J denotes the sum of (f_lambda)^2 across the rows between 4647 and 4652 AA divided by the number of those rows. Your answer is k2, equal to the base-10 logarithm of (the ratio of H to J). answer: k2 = 0.01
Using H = 1659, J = 1635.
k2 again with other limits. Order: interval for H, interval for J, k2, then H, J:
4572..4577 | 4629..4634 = 0.00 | 1782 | 1765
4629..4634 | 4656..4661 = 0.00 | 1765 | 1781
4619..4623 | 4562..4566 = 0.02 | 1786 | 1688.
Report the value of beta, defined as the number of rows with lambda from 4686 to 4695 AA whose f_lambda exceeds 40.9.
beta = 6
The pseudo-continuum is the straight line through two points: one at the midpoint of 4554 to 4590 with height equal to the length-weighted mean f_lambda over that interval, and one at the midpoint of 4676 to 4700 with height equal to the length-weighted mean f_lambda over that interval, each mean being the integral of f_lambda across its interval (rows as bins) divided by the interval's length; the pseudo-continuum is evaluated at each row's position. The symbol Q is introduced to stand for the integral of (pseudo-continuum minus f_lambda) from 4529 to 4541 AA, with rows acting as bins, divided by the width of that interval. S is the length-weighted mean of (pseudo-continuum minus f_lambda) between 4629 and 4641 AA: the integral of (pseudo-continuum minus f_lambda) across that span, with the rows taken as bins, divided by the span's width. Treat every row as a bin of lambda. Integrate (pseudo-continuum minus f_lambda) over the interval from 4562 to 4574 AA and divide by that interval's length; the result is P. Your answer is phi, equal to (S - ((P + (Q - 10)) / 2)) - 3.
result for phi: 0.8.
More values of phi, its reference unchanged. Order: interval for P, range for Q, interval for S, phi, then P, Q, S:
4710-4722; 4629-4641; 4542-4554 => 4.0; -0.54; -0.3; 1.5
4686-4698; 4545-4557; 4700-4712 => 3.0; -0.47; 1.9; 1.7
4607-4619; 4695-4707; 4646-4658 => 2.3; -0.83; 1.2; 0.5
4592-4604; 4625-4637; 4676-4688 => 2.2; 0.57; -0.7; 0.2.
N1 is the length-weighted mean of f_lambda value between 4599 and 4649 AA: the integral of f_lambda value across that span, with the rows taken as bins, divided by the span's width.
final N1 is 41.5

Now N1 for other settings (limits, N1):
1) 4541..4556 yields 39.8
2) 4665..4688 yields 40.2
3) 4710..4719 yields 41.0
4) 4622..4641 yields 41.7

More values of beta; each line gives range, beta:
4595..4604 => 1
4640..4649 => 4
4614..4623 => 6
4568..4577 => 5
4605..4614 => 6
